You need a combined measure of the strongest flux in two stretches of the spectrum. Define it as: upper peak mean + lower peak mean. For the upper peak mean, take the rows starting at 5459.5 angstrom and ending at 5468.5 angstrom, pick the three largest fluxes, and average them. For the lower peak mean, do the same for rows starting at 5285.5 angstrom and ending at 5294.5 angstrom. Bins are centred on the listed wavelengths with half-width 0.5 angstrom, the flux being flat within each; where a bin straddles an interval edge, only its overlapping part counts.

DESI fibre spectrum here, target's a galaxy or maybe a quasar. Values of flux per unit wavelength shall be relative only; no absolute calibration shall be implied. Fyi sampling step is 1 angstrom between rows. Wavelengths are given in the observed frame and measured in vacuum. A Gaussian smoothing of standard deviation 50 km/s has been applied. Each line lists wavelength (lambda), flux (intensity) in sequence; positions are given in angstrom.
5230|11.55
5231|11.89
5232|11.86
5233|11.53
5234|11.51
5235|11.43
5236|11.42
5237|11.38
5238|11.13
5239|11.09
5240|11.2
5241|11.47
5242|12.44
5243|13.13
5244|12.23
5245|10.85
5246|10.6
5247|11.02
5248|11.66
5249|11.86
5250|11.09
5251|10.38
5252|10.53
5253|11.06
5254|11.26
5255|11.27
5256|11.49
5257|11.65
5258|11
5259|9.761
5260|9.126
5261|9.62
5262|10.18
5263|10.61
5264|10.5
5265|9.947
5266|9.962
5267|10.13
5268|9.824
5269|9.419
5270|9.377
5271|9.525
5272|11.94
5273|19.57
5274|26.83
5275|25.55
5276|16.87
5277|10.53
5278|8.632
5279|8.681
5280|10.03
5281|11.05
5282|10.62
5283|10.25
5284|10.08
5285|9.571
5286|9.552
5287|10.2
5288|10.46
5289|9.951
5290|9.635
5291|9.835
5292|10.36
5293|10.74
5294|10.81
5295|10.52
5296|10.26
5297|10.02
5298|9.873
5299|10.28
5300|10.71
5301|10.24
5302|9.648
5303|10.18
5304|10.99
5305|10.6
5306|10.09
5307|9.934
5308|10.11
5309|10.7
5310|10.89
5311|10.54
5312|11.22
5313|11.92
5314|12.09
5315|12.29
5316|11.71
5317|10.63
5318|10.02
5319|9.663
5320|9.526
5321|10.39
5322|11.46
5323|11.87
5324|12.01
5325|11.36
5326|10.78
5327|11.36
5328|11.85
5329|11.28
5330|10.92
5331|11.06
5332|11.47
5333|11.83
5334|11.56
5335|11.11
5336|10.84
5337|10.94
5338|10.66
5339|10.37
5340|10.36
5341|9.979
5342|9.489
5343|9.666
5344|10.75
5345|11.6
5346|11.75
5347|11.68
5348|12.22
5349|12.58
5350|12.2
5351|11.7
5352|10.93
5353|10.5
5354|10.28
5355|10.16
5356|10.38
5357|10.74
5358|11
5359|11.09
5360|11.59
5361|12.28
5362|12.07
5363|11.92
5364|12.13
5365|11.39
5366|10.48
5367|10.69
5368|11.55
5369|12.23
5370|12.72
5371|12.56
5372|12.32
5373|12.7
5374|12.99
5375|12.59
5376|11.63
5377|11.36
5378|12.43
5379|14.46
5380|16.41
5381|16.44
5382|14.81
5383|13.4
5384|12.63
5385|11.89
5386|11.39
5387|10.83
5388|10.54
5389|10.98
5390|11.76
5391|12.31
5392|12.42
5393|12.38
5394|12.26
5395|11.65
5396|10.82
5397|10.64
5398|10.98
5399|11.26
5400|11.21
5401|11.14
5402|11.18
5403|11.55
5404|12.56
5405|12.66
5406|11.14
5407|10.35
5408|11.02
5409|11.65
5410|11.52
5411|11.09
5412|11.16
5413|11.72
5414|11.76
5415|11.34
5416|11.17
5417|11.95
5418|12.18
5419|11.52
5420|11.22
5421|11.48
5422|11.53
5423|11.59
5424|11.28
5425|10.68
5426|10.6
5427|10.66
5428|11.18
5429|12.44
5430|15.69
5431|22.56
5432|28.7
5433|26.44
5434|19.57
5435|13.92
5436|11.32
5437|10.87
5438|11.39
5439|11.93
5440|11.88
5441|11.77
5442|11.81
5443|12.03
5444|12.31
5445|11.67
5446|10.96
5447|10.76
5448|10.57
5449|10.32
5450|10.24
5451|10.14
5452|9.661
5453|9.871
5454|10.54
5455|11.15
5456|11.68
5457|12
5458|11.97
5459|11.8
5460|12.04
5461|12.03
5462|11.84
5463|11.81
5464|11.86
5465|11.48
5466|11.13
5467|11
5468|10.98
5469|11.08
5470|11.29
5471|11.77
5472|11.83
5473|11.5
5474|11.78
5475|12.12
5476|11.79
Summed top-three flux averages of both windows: 22.6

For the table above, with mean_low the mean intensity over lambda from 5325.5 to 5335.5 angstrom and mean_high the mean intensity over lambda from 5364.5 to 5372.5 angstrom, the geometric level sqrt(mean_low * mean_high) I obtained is 11.53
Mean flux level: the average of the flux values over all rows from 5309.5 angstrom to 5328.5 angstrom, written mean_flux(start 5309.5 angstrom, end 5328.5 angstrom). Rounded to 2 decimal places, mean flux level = 11.14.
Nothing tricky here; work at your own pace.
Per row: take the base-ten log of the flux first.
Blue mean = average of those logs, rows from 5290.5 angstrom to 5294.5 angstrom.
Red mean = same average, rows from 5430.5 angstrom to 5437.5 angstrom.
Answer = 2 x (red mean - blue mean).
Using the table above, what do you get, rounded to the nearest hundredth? 0.47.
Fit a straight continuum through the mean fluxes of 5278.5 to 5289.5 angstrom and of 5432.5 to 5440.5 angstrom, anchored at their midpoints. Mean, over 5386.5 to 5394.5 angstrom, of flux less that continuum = -1.6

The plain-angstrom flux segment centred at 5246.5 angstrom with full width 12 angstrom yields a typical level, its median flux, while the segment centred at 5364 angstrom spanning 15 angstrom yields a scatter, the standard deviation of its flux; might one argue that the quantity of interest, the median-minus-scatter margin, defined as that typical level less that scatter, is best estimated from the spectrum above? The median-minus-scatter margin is 10.6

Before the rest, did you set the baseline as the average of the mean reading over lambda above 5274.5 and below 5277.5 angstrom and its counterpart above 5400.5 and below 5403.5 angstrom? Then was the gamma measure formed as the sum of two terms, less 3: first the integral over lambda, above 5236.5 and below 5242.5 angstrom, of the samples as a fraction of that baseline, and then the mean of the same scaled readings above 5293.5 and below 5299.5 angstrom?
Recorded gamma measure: 2.46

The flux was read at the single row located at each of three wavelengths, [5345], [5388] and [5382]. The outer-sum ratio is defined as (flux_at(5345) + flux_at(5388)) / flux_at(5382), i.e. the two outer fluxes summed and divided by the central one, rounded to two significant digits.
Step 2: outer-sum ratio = 1.5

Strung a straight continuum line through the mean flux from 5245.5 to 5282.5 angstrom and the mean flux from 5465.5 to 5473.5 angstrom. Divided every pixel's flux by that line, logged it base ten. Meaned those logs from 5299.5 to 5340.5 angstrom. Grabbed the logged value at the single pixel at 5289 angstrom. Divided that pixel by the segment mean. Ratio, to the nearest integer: 2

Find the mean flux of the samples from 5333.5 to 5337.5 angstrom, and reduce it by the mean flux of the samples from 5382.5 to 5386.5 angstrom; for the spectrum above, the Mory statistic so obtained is -1.2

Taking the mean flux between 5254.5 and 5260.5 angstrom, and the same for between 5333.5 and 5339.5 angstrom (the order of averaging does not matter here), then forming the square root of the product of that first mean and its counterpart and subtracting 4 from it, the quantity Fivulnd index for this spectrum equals 6.8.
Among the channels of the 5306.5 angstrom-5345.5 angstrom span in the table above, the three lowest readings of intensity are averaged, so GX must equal 9.6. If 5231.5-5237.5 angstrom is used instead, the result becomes 11.4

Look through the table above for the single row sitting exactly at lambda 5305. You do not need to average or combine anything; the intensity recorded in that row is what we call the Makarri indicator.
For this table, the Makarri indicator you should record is 10.6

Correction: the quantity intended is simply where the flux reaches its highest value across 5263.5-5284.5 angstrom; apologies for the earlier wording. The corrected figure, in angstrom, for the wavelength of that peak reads 5274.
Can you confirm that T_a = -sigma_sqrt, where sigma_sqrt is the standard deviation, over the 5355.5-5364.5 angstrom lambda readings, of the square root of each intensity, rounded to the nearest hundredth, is -0.10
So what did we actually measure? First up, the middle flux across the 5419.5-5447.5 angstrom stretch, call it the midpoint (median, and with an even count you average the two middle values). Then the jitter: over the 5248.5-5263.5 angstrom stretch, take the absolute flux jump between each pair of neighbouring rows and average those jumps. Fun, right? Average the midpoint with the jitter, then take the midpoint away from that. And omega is -5.6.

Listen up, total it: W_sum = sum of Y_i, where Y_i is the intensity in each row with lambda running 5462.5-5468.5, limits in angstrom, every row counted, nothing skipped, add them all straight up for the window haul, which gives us 68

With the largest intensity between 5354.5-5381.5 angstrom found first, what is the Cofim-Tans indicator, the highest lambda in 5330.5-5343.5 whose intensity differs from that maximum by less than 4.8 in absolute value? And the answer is 5333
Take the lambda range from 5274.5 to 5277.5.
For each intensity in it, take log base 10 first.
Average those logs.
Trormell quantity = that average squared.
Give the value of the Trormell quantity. 1.49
